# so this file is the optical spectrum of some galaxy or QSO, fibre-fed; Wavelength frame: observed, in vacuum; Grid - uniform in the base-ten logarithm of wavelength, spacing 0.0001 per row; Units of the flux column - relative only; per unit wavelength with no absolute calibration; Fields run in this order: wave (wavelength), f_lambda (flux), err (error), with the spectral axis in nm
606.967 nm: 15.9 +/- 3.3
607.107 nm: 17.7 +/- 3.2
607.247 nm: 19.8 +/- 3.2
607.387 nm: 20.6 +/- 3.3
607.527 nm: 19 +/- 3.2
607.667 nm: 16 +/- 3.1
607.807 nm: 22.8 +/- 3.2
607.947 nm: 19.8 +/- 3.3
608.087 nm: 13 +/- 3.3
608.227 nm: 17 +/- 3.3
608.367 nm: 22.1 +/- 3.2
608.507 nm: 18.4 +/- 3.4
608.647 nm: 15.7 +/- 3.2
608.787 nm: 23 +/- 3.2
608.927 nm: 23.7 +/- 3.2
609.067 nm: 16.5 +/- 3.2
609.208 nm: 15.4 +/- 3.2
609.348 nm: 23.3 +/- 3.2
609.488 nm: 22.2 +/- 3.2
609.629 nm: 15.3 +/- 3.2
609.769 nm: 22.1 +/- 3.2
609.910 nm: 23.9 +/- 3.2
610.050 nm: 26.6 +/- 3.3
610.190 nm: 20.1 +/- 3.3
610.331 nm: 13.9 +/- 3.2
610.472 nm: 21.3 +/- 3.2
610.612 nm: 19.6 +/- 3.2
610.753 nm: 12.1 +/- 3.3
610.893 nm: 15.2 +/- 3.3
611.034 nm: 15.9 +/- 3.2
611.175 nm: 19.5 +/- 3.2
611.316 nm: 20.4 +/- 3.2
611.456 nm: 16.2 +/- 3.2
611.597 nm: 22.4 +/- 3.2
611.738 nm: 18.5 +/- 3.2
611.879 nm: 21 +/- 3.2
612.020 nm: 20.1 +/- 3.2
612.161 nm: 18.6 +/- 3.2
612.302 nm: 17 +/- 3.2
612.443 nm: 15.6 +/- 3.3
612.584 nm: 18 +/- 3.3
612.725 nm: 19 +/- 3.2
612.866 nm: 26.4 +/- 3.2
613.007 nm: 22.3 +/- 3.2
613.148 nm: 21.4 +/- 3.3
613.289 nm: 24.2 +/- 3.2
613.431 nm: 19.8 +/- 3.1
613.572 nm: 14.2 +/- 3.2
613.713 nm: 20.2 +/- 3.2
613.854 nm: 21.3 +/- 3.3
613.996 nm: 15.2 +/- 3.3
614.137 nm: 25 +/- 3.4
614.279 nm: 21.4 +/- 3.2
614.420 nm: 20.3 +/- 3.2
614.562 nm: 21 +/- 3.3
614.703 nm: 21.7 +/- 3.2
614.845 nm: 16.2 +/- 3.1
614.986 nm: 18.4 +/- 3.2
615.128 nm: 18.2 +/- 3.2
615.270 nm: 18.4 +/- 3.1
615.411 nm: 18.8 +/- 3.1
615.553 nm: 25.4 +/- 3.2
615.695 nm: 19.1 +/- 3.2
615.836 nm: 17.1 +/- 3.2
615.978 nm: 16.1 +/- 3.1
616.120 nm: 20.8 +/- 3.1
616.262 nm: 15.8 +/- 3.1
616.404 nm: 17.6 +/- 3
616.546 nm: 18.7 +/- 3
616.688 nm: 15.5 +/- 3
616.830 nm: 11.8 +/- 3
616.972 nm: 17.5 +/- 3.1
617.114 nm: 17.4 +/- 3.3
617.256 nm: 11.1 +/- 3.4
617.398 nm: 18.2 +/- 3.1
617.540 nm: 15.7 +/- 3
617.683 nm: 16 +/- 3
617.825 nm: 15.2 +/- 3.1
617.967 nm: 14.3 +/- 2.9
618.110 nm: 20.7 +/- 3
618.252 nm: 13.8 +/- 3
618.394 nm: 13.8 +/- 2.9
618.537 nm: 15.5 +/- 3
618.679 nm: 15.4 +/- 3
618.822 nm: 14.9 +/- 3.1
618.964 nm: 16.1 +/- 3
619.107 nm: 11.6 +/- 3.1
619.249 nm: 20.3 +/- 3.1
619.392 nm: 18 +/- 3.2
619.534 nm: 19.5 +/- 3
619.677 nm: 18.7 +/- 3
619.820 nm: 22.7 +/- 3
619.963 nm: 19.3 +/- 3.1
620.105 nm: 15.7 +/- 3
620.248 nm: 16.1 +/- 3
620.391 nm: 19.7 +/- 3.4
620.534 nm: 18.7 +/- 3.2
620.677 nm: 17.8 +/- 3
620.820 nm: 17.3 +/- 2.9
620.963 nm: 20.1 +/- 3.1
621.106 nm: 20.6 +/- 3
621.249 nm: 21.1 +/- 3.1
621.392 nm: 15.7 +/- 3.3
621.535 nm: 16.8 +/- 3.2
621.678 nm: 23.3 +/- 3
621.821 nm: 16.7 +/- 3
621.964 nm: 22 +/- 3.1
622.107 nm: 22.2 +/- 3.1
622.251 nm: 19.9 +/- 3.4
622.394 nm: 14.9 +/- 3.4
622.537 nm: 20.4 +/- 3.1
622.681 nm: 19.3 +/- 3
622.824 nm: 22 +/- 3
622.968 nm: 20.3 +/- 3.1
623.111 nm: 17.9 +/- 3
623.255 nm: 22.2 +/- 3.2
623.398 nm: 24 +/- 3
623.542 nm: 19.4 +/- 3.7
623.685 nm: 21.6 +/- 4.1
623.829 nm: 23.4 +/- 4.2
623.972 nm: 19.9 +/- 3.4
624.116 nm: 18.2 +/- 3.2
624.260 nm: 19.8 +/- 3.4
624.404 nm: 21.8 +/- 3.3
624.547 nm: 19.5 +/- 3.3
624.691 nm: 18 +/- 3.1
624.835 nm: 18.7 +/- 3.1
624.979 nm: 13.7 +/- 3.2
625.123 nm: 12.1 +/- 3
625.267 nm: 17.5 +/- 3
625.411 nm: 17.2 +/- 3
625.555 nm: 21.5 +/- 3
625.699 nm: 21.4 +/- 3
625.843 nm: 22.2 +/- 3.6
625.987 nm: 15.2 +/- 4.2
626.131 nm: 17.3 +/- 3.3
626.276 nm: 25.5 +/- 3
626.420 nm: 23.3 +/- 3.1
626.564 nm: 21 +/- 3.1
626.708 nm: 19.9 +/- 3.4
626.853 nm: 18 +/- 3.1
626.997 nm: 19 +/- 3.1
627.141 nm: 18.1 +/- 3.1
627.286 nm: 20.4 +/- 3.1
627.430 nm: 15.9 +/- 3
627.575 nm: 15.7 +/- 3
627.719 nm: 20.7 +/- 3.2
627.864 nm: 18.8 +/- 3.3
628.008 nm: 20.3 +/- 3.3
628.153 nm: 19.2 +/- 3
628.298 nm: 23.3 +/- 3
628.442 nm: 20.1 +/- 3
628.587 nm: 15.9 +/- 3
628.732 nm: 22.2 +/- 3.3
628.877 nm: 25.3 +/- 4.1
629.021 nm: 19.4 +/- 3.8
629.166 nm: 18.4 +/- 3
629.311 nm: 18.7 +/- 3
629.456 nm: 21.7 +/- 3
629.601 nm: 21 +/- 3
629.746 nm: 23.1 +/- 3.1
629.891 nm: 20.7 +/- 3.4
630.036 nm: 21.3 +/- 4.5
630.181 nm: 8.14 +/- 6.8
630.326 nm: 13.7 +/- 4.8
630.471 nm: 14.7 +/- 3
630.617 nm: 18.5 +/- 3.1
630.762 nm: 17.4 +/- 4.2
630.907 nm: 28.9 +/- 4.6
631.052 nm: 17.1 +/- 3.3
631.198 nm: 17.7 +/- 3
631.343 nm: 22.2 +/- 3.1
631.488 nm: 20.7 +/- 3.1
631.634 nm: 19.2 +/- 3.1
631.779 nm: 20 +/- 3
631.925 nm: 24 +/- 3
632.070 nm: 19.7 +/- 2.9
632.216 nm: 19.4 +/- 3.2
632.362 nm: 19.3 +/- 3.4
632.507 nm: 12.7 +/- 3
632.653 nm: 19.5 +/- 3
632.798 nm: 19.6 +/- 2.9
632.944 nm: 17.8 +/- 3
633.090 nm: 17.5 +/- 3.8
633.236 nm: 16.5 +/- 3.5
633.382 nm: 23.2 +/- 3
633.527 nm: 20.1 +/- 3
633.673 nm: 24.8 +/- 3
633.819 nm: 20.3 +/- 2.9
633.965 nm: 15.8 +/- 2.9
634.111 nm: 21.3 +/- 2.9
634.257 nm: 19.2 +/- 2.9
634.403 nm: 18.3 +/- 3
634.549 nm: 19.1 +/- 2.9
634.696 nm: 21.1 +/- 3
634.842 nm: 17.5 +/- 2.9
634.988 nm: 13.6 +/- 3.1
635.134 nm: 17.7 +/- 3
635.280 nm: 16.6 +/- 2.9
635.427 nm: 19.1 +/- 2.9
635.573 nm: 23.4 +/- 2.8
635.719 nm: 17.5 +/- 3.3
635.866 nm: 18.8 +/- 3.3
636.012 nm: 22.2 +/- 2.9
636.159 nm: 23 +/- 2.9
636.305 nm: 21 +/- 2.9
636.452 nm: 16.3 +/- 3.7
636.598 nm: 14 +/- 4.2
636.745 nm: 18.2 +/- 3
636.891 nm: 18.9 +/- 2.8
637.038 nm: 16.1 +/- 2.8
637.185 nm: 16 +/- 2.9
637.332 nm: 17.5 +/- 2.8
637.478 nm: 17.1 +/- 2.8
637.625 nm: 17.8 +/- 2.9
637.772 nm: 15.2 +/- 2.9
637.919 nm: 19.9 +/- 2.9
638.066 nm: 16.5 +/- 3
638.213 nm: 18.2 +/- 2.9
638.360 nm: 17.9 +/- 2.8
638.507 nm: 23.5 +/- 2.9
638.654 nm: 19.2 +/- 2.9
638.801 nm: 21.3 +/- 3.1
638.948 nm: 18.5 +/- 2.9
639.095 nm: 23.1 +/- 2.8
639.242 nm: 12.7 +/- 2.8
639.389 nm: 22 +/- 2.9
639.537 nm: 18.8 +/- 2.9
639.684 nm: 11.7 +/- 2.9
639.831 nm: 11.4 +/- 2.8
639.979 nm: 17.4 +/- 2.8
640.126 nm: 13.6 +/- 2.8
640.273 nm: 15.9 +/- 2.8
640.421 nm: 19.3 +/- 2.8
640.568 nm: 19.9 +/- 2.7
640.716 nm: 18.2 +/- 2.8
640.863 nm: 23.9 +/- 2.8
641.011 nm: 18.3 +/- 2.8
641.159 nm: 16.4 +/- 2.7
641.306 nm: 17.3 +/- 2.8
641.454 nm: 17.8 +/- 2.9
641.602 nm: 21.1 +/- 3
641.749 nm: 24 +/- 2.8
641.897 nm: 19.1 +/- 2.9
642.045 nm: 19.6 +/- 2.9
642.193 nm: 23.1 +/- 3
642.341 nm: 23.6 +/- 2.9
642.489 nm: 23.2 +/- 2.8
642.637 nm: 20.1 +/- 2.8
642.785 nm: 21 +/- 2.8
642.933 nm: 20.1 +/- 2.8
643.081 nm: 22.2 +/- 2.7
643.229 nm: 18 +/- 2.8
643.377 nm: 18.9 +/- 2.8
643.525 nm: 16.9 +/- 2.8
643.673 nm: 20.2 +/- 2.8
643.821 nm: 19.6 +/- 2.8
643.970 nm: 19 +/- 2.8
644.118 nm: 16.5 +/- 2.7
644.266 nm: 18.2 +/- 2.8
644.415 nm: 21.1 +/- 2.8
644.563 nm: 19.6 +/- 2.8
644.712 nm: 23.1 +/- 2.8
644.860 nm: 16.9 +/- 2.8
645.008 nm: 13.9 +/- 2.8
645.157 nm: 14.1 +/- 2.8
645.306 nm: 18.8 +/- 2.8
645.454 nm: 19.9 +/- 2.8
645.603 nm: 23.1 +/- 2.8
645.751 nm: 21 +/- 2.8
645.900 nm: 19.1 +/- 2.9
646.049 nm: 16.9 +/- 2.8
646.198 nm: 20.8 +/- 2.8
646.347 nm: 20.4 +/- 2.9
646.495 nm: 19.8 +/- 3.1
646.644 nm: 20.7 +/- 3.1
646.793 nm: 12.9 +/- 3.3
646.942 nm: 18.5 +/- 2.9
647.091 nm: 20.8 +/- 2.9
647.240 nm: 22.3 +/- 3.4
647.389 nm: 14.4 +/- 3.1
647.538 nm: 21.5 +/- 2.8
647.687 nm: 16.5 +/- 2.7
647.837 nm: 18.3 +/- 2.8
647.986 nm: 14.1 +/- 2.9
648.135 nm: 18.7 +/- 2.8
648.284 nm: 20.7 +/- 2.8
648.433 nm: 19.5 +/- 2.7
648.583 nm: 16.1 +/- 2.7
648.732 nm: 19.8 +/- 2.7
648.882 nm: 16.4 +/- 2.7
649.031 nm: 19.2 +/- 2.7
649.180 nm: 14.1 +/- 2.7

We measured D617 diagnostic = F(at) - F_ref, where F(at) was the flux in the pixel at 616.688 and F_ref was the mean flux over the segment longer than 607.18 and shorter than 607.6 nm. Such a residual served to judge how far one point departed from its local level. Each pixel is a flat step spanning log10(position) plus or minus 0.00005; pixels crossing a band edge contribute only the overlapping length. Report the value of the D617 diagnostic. -4.3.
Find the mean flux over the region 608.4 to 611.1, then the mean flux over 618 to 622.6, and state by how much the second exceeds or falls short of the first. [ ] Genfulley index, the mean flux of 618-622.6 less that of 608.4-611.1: -1.1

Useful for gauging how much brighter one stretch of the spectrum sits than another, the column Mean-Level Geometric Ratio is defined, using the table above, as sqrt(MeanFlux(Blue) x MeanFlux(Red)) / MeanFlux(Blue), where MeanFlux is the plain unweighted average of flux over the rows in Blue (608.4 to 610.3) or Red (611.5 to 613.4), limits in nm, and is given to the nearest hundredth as 1.00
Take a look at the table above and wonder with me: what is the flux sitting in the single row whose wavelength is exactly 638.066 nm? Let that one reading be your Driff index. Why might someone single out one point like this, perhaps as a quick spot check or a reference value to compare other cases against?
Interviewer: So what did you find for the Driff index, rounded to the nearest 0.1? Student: 16.5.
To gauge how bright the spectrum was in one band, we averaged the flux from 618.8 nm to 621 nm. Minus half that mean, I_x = -9.0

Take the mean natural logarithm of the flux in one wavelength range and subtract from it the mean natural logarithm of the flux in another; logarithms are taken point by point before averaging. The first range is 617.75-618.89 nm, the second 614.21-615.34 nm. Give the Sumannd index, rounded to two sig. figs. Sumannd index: -0.23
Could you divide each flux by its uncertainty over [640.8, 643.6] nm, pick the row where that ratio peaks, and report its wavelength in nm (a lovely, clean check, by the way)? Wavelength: 641.749 nm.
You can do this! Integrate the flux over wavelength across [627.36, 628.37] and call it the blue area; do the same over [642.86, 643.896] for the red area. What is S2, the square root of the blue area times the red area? 19.7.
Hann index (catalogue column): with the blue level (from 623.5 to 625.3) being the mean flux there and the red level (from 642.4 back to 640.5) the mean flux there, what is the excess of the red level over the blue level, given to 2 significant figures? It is 1.4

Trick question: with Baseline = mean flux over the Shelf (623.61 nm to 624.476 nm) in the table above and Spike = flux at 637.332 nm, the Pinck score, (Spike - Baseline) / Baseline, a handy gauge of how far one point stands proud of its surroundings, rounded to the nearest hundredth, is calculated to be -0.16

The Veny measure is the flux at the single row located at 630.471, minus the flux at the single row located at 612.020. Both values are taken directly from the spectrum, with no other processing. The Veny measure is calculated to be -5.4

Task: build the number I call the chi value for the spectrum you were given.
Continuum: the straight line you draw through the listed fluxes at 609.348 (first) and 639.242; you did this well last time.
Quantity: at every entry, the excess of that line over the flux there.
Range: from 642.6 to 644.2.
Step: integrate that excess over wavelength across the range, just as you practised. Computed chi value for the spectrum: -13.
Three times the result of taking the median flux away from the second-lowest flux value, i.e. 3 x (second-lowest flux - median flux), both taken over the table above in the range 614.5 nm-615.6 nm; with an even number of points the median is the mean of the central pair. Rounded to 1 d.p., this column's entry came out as -1.2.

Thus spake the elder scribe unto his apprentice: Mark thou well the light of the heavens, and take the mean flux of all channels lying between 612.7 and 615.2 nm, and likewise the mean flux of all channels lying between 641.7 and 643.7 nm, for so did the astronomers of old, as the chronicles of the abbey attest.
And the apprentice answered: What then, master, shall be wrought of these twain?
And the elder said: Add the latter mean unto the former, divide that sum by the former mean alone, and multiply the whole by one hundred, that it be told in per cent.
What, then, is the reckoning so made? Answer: 202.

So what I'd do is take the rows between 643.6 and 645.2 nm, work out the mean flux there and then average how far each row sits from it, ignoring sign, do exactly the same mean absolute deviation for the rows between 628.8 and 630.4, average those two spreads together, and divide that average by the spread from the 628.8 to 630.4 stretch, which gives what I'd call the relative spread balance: 0.84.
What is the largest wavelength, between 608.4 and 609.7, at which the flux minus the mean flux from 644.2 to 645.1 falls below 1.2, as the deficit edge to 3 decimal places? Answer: 609.629 nm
